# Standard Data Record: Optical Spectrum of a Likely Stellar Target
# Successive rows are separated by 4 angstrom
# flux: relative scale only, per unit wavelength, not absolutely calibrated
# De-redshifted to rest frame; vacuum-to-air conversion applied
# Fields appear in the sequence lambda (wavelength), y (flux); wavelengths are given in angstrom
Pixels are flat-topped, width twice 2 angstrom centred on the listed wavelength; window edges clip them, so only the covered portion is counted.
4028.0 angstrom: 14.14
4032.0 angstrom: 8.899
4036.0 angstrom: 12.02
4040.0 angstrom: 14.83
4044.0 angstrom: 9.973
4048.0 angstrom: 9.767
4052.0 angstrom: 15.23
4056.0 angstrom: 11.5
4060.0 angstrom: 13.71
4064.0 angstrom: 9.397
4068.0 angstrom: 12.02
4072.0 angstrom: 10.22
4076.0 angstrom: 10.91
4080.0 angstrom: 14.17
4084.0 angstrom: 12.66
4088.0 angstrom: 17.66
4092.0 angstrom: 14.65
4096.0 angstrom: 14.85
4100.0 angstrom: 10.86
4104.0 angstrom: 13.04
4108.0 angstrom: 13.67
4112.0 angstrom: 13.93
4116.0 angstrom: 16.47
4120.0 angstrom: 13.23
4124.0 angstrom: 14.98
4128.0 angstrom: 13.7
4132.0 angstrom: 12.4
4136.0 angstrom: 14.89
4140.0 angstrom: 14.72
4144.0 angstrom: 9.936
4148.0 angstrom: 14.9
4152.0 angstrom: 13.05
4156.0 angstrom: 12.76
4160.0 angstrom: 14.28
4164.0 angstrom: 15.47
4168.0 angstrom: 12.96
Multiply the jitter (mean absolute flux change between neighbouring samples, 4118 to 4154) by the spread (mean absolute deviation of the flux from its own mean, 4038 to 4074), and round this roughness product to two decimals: 4.33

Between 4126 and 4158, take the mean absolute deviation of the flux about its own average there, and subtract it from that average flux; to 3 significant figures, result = 12.0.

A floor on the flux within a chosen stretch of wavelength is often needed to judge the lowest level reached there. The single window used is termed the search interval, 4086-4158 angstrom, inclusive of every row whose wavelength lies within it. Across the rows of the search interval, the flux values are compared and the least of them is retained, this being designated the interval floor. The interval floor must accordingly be 9.936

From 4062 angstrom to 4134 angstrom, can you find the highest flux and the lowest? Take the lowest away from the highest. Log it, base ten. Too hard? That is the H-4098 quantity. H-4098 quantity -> 0.92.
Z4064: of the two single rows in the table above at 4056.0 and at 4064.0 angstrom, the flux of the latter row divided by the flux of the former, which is 0.82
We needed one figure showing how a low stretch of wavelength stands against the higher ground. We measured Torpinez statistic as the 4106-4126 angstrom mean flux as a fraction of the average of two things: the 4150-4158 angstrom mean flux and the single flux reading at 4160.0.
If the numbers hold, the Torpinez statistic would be 1.06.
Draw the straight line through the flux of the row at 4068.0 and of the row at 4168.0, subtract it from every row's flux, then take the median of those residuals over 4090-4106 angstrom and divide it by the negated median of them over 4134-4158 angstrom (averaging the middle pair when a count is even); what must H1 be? -1.4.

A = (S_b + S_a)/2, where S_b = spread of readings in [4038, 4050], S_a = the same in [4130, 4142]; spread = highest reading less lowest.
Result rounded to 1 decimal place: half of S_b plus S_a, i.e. 3.8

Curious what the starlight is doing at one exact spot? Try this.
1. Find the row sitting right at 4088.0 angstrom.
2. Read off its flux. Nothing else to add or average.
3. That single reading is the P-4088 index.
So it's 17.66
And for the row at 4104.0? 13.04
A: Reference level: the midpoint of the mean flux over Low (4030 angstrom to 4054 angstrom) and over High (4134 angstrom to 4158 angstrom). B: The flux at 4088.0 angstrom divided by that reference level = 1.4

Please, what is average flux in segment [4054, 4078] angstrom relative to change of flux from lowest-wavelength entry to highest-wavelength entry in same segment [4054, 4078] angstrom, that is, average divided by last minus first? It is -19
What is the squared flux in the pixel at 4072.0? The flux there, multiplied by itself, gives 104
